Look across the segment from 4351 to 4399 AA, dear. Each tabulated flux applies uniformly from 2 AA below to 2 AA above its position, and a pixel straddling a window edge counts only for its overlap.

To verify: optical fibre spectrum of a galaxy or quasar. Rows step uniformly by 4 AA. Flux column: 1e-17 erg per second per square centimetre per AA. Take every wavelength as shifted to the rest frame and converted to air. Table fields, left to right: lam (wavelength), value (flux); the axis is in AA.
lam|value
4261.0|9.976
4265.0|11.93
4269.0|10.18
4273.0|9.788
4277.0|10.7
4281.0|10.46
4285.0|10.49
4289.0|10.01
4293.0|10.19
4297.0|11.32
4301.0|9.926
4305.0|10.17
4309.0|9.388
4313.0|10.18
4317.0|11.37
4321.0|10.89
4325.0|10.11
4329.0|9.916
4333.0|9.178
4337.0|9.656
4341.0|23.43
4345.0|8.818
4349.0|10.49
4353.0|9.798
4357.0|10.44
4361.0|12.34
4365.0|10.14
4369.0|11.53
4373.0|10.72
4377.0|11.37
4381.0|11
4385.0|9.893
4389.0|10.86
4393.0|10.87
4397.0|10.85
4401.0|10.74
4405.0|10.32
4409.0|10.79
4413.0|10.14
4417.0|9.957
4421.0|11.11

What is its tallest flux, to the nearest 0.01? 12.34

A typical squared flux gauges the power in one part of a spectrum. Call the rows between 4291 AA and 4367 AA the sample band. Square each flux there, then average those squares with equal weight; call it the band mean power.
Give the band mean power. 129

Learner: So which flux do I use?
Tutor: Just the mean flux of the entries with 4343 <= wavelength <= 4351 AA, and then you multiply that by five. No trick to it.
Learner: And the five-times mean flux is 48.3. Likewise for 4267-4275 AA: 49.9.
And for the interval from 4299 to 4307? 50.2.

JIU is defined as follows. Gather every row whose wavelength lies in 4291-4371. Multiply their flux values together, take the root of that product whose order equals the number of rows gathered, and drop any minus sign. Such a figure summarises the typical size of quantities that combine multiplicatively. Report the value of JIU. 10.7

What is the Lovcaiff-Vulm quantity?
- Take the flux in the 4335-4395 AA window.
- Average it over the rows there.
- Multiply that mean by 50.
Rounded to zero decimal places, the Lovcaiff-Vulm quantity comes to 571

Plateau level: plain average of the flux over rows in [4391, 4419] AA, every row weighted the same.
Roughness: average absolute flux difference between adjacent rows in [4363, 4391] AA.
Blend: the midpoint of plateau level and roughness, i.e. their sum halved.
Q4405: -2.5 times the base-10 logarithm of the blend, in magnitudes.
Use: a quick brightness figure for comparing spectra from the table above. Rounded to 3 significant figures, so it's -1.89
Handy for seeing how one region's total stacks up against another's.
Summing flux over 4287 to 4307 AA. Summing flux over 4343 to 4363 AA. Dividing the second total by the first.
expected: 1.01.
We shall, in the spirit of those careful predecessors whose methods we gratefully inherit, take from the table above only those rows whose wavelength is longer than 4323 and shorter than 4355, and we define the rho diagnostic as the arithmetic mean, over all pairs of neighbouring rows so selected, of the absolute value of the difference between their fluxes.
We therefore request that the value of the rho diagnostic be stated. 4.59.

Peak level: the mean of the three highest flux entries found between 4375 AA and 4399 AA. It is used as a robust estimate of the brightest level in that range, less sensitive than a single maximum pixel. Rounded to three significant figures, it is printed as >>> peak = 11.1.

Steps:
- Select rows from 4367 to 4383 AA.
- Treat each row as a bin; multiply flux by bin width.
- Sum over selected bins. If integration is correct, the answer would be 178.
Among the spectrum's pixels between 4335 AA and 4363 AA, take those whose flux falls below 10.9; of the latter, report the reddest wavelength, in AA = 4357.0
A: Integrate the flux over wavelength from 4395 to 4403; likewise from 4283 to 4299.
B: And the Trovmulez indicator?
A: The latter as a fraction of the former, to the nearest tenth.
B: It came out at 1.9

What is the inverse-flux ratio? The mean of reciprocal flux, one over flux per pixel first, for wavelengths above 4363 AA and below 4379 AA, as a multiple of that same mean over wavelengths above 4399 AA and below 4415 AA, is 0.96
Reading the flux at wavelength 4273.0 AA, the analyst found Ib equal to 9.788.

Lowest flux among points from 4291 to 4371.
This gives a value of 8.818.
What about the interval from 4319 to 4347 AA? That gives 8.818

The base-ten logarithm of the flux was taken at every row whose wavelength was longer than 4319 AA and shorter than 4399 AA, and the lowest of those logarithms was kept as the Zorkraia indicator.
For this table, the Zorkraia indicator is 0.95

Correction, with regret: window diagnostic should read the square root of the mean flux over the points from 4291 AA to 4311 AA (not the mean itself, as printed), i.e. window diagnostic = 3.19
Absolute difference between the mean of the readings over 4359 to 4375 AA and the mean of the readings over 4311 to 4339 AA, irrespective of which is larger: 1.0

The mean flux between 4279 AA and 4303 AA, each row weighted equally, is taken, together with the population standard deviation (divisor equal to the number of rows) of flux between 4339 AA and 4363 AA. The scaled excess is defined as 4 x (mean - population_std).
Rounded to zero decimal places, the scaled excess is 22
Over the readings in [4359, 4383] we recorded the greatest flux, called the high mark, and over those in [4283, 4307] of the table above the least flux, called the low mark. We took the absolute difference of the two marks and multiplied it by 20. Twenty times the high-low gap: 48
